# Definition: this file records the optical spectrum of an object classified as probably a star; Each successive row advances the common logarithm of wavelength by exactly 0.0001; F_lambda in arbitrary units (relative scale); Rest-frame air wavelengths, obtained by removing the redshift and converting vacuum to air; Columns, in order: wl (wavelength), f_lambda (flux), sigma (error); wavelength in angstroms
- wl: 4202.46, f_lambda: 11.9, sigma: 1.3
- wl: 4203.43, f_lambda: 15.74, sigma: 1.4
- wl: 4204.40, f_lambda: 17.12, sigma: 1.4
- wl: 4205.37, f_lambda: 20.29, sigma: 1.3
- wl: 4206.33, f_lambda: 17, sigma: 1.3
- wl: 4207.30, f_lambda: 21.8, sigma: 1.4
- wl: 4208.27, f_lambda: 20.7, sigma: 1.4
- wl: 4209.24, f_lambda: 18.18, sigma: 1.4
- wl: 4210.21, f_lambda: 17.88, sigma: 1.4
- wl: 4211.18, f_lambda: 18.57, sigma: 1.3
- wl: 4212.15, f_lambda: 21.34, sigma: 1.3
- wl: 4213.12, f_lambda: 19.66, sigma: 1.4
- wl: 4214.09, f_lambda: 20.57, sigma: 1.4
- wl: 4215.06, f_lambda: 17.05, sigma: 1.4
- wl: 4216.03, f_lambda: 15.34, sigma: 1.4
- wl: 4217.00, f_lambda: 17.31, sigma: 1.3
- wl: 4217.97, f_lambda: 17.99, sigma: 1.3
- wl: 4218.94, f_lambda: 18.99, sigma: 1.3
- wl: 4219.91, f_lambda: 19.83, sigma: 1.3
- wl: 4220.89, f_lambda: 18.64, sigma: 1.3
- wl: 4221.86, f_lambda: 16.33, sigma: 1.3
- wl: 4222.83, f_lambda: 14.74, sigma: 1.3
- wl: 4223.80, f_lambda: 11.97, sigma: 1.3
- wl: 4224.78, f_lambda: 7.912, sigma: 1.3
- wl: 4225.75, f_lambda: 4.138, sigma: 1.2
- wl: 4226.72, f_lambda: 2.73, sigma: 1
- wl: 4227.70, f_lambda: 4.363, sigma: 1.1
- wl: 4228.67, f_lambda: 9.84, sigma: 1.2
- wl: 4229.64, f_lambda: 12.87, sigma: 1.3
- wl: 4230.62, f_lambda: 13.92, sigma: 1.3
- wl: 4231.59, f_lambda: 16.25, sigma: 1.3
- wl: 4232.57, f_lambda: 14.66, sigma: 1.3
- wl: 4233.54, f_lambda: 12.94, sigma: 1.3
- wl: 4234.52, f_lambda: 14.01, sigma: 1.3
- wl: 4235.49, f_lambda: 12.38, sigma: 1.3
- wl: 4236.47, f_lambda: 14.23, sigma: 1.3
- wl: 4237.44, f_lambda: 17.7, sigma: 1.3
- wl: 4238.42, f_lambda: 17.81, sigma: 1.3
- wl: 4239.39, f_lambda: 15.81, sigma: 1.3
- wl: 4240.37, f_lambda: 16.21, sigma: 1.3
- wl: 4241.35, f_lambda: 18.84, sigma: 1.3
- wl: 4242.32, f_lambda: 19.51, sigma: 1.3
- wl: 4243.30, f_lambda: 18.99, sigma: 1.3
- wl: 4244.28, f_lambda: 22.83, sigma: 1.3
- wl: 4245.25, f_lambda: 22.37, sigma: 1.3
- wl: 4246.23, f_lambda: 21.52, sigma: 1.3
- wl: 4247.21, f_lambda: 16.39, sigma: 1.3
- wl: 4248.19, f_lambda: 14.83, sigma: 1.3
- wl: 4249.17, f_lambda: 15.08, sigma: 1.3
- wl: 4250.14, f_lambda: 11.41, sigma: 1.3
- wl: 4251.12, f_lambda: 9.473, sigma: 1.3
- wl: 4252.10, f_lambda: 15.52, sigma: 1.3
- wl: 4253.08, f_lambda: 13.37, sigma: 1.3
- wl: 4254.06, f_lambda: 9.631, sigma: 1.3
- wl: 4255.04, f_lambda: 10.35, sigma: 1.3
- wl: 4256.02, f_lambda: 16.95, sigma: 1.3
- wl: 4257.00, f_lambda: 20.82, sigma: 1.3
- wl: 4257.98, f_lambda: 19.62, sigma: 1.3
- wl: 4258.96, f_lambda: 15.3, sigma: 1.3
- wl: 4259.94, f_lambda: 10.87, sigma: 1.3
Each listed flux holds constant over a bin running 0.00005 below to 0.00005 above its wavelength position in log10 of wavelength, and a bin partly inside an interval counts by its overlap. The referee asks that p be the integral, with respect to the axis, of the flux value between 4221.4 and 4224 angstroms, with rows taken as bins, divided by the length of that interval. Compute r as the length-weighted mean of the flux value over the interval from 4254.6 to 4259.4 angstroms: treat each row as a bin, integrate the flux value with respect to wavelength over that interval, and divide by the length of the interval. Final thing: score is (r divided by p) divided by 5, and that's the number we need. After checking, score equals 0.23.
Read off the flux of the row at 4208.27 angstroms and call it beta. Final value 20.7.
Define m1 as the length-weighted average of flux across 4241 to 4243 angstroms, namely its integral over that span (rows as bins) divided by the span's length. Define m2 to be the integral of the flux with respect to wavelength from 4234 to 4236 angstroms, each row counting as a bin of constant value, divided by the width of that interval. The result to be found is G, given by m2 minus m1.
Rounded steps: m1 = 19.2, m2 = 13.2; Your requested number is -6.0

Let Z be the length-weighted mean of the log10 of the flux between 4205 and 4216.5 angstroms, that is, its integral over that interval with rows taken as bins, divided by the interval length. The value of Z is 1.28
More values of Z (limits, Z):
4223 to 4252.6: 1.11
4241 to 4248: 1.30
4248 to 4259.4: 1.14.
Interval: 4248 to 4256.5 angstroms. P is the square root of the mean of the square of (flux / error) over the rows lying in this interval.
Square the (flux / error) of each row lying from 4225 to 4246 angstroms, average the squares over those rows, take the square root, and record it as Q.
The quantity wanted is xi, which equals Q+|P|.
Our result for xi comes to 22.0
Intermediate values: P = 10.2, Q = 11.9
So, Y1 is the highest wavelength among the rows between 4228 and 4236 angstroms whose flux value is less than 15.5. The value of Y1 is 4235.49 angstroms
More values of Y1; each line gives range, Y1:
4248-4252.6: 4251.12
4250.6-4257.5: 4255.04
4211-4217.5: 4216.03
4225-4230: 4229.64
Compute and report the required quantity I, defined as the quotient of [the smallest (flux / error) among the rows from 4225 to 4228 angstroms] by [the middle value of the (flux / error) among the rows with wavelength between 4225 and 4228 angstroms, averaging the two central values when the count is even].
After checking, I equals 0.792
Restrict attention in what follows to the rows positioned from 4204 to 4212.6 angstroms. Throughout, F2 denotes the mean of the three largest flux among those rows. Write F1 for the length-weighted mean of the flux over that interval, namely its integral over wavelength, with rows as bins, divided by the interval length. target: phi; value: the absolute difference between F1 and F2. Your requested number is 2.1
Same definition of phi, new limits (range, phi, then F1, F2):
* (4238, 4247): 3.0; 19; 22.2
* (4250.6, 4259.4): 4.6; 15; 19.1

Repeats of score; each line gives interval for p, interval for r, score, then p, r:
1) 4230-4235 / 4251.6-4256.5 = 0.18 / 14.3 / 13.1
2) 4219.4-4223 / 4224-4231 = 0.09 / 17.6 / 8.0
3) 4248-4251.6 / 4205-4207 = 0.30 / 12.5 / 18.9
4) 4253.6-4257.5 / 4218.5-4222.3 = 0.25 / 14.5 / 18.4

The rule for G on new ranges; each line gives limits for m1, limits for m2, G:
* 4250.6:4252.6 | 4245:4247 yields 8.6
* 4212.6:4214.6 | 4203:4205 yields -3.5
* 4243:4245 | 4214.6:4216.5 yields -5.1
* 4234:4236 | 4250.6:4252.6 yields -0.7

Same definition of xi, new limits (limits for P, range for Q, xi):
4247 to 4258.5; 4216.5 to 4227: 22.9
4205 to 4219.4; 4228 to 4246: 26.7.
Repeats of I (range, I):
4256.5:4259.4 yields 0.780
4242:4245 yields 0.973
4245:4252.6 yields 0.619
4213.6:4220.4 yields 0.792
